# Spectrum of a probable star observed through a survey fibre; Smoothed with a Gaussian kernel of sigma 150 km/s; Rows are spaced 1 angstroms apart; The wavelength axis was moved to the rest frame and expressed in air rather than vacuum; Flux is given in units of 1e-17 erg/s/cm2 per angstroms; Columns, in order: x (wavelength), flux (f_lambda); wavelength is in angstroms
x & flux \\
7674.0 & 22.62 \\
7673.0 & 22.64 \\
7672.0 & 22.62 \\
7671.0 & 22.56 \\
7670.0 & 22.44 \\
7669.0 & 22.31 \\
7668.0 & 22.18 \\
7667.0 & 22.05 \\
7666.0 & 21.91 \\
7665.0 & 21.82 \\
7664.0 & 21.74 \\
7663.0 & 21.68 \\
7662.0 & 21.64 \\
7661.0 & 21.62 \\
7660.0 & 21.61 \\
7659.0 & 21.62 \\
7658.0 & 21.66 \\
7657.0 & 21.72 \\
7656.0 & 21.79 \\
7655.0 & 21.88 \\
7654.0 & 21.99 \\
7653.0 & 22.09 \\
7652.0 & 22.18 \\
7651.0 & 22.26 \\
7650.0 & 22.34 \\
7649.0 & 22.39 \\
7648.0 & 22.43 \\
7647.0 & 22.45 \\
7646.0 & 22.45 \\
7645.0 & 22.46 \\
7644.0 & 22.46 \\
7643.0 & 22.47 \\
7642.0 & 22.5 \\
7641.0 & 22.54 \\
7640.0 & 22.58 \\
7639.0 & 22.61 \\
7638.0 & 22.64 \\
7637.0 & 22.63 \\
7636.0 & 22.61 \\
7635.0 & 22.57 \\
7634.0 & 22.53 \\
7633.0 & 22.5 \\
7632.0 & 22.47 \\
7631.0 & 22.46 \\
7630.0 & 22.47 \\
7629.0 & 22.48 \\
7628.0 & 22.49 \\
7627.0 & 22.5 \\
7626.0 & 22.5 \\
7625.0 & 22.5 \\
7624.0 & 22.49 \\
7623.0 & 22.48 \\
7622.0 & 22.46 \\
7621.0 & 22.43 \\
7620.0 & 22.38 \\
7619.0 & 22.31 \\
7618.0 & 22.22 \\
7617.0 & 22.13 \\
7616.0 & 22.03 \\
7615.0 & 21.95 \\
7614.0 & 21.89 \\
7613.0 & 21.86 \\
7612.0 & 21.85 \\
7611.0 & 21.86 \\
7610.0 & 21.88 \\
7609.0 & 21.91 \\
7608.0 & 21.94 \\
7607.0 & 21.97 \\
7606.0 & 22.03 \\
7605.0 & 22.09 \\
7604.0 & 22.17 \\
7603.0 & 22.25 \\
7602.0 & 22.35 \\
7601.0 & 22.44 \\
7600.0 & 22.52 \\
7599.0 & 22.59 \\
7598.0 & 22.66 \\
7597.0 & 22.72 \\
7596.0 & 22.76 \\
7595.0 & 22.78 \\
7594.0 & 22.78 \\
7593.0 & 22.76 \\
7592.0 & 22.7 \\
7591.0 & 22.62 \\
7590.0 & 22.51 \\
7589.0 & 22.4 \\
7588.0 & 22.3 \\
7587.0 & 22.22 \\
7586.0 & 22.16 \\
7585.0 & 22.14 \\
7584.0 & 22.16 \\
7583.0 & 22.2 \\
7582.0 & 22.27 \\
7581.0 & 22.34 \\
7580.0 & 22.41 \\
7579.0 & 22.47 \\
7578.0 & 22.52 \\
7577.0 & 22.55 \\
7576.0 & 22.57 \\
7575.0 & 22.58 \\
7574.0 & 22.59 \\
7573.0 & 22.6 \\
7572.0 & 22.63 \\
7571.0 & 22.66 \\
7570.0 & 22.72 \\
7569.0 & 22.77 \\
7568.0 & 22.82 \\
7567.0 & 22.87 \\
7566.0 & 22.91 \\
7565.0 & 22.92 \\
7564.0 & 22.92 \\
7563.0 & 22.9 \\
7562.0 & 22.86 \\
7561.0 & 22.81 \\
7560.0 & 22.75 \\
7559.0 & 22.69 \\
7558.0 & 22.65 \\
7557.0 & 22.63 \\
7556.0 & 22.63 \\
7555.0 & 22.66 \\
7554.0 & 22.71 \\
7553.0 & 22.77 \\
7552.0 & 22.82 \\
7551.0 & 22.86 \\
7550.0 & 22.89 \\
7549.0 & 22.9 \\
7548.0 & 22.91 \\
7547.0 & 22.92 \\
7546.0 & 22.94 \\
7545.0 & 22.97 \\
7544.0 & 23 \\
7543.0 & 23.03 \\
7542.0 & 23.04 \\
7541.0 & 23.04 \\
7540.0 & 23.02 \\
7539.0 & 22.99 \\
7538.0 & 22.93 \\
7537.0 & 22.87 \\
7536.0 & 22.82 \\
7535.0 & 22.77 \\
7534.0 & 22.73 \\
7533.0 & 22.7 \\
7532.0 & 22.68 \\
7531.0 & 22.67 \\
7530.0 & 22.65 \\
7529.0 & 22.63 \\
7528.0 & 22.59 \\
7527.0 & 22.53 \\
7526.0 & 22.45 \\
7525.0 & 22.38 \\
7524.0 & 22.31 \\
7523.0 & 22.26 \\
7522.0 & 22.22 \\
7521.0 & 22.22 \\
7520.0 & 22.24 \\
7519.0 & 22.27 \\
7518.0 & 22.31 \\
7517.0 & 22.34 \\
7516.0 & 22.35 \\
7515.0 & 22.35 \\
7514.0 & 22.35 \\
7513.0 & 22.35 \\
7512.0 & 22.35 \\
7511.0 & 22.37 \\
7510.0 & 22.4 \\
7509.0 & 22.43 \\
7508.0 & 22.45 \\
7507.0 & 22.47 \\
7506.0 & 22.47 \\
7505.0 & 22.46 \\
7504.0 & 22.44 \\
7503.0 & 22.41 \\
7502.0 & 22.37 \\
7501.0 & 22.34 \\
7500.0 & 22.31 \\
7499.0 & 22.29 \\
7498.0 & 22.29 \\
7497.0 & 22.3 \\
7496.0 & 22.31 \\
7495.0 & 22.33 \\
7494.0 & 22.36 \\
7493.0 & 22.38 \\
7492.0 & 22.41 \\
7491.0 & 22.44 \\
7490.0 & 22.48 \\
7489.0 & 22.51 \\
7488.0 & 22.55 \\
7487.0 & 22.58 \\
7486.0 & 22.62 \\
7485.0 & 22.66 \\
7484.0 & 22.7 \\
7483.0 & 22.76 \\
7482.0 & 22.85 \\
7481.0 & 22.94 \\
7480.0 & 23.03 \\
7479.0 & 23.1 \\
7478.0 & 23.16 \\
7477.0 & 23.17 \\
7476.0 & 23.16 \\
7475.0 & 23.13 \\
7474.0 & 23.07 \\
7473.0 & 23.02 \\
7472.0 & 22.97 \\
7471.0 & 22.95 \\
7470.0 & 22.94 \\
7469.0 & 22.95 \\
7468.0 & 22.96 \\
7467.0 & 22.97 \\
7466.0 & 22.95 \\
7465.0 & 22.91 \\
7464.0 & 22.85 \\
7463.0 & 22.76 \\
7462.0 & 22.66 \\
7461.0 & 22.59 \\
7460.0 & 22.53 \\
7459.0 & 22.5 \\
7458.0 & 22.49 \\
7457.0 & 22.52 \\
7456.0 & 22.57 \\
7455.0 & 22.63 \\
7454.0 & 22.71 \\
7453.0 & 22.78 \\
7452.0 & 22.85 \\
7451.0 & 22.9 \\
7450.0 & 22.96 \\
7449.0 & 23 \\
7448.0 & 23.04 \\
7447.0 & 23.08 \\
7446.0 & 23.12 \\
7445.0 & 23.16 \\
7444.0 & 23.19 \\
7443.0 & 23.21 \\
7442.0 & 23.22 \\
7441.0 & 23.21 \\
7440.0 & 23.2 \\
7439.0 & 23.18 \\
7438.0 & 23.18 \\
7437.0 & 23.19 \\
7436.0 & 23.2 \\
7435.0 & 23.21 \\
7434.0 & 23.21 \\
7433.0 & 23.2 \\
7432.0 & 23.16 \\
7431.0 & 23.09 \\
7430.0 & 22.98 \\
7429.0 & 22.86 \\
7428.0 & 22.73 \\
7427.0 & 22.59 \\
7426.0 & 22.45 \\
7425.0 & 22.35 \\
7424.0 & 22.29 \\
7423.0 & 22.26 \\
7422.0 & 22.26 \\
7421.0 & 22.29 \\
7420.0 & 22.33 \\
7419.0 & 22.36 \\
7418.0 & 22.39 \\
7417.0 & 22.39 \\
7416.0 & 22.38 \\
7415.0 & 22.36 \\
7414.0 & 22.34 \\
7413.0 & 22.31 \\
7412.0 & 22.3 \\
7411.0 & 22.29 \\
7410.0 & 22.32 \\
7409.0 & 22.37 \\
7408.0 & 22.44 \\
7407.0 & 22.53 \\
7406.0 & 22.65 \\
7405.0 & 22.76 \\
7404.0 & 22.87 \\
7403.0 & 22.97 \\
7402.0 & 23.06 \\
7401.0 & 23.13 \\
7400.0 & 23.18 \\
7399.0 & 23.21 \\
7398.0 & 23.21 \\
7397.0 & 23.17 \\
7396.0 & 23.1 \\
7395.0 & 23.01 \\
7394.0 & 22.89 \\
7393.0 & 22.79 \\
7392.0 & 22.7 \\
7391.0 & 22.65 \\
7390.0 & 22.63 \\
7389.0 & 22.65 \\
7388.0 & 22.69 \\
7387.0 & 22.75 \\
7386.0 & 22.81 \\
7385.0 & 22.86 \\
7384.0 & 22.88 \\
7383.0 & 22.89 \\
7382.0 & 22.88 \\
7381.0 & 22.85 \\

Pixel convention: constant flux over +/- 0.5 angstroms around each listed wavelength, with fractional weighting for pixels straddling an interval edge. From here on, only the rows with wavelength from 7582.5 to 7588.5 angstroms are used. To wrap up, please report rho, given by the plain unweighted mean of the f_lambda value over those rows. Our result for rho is 22.2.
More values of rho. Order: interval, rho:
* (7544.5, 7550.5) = 22.9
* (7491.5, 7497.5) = 22.3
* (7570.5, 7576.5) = 22.6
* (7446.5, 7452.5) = 23.0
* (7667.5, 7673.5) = 22.5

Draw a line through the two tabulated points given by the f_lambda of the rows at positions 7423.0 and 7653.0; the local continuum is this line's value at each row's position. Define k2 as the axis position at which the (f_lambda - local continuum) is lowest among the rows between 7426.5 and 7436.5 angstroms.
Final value 7427.0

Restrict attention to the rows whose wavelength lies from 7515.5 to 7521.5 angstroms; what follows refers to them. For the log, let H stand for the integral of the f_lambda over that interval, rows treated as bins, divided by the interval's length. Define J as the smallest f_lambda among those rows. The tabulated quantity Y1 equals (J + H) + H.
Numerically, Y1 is 66.8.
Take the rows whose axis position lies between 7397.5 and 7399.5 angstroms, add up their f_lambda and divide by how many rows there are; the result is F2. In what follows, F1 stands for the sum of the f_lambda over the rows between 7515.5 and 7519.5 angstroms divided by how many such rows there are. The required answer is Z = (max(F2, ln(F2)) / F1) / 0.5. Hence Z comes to 2.080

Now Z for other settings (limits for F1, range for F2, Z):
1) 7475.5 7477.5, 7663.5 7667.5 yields 1.889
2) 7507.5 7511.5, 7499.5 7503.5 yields 1.995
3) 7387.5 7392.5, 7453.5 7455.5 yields 2.001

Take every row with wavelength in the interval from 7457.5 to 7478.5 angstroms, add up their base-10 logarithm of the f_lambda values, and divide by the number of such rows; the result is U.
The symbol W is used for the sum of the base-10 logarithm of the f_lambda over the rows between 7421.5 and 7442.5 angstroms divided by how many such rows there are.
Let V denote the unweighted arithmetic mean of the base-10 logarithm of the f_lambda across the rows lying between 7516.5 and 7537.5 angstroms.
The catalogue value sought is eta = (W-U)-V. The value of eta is -1.35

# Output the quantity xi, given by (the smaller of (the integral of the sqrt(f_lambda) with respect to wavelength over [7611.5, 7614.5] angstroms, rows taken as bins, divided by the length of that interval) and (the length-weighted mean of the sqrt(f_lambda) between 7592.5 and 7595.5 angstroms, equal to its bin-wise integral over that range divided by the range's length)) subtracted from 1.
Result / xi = -3.68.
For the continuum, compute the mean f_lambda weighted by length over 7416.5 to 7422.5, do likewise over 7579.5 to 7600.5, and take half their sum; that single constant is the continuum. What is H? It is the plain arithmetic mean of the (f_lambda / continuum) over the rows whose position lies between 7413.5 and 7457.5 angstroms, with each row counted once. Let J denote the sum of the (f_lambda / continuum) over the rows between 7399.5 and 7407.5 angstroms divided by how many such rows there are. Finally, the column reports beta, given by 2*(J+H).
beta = 4.08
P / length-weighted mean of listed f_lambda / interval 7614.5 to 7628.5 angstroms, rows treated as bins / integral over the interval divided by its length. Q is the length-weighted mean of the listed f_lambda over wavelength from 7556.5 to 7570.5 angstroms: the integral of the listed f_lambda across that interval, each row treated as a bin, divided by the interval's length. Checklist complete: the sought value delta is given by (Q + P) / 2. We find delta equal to 22.57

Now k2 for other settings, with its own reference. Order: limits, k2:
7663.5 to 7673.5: 7664.0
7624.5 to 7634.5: 7631.0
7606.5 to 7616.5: 7612.0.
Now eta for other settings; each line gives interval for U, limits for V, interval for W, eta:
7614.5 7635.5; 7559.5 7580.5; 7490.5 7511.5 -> -1.36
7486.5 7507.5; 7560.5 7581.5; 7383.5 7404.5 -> -1.35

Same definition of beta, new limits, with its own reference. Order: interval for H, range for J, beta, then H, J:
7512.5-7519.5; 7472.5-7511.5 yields 4.01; 1.00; 1.01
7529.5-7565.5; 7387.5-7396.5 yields 4.07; 1.02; 1.02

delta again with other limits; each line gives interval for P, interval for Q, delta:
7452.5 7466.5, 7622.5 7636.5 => 22.59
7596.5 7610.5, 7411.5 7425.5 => 22.29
